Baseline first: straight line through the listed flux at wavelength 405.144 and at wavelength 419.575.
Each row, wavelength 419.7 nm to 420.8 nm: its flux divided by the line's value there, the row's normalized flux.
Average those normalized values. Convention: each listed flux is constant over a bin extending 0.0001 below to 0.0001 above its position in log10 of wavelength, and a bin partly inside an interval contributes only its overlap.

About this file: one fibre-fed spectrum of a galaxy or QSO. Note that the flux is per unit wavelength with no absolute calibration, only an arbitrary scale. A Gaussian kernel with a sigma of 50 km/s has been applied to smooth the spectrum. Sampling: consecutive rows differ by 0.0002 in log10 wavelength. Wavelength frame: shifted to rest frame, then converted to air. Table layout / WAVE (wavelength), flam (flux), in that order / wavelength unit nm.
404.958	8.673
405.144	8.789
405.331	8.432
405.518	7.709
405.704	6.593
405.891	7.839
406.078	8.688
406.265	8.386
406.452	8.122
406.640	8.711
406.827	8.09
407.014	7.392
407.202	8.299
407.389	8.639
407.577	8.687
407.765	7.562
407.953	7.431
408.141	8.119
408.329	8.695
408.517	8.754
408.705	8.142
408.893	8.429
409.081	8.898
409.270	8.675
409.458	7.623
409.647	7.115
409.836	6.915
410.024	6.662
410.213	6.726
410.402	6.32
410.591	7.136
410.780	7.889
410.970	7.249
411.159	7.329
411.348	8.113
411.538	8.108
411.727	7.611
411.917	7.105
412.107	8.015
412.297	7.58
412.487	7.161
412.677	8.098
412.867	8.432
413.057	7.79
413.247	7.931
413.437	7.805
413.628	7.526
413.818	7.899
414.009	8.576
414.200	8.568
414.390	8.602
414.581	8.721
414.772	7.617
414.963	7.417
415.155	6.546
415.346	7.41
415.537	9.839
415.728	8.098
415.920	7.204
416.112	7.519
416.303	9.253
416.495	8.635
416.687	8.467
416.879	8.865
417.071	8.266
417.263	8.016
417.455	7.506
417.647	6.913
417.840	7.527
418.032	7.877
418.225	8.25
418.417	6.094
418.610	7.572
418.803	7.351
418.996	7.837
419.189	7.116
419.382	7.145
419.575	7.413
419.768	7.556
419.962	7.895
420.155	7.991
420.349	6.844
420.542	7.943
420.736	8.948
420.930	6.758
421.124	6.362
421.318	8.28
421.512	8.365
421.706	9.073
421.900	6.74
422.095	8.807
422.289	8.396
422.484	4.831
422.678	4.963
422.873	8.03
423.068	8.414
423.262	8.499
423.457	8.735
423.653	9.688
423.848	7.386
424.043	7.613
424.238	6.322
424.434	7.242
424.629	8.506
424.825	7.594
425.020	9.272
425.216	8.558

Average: 1.07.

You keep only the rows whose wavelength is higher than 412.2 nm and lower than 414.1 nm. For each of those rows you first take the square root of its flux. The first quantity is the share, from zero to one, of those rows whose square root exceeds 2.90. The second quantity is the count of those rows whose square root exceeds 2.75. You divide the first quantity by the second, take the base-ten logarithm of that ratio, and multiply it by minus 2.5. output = 4.01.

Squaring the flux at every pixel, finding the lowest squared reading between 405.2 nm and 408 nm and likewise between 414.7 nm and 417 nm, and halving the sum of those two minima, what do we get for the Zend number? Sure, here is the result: 43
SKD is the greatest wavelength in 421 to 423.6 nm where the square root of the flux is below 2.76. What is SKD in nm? 422.678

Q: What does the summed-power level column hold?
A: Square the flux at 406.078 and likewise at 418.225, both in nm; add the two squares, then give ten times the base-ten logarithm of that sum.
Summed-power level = 21.6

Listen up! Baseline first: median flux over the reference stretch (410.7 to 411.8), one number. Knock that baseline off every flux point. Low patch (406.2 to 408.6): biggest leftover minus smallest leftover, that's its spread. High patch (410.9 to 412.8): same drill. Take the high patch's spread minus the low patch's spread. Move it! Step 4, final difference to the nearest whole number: 0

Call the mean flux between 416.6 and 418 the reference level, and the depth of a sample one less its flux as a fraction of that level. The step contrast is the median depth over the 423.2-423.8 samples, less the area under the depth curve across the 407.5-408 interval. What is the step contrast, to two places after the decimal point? -0.10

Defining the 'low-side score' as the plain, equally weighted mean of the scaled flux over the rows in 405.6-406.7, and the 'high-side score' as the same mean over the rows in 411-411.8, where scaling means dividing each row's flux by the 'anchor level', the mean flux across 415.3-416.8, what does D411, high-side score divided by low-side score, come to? 0.97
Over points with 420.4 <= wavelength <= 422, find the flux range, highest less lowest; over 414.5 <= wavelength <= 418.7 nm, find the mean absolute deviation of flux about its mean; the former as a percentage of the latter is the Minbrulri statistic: 398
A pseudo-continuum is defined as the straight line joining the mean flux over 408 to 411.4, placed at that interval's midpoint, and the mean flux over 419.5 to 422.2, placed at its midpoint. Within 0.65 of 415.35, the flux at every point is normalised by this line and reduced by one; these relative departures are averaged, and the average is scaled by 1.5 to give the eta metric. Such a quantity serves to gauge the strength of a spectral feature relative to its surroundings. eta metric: 0.00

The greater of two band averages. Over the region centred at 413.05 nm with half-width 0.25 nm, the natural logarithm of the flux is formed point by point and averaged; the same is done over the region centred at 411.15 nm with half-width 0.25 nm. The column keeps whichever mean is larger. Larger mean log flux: 2.09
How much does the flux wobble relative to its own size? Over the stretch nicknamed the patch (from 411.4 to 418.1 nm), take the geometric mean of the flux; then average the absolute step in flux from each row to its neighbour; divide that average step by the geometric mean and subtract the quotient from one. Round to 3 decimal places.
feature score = 0.923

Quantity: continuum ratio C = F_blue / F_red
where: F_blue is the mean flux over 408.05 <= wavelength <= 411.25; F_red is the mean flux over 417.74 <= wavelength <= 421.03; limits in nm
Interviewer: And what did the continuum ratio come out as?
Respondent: 1.02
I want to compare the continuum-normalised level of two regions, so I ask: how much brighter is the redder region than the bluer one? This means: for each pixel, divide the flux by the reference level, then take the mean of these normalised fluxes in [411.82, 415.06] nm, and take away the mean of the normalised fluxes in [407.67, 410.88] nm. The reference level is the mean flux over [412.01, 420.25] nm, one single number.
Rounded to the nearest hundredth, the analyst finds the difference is 0.03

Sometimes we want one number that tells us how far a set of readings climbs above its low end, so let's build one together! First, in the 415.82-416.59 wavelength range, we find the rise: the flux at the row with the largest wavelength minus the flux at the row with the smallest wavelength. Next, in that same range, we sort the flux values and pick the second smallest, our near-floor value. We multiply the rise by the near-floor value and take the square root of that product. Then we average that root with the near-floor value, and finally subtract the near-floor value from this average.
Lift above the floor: -2.1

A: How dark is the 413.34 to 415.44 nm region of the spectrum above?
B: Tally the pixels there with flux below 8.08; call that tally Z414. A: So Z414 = 7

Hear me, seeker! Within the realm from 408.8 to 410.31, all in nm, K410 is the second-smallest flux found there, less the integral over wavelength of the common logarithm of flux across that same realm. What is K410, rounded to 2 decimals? 5.40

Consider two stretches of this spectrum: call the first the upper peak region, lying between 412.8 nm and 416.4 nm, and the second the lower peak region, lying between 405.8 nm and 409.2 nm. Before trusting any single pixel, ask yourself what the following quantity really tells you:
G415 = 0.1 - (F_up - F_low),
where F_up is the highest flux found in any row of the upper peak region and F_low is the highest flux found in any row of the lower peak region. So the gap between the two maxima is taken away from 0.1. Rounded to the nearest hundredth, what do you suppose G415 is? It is -0.84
